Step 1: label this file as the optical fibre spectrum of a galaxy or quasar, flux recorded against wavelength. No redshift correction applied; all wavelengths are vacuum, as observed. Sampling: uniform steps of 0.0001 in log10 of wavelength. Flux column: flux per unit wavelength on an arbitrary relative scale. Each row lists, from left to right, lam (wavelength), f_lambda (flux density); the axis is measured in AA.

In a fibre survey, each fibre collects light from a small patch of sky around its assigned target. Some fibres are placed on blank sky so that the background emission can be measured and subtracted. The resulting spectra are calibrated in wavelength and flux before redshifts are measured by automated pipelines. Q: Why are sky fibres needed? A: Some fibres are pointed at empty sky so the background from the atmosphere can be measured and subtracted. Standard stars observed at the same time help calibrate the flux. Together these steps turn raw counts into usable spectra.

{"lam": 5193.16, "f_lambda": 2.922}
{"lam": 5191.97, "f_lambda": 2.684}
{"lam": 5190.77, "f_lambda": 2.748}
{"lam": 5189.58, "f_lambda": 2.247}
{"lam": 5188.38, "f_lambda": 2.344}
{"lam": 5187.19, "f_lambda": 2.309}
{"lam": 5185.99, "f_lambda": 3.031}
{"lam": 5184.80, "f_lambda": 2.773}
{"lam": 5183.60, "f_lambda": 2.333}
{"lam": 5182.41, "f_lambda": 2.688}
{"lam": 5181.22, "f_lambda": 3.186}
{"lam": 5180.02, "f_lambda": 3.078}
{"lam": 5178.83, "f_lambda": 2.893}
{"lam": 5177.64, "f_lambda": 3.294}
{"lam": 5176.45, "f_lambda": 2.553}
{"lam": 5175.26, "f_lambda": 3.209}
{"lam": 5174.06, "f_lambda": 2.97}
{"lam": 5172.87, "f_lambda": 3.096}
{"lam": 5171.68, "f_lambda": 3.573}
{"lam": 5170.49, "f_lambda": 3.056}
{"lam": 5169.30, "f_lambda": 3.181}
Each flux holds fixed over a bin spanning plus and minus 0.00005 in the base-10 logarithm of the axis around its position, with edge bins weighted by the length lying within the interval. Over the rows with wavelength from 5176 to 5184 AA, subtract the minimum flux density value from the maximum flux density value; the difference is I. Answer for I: 0.96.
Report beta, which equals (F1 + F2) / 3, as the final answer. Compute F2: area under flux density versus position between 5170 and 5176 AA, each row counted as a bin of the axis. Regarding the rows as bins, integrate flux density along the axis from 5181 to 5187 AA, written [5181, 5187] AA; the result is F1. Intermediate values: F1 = 16.5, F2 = 19.0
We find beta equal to 11.8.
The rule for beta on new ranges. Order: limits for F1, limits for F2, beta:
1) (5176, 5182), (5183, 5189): 11.1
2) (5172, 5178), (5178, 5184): 11.8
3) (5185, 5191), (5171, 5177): 11.2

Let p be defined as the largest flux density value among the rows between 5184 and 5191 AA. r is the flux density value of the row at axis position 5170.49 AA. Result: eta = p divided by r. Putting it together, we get 0.99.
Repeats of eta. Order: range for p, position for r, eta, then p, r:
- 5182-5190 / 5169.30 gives 0.95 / 3.031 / 3.181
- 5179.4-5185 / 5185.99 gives 1.05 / 3.186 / 3.031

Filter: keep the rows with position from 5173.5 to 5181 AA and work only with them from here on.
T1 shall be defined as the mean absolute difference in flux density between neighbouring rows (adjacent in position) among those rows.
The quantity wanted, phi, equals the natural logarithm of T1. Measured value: -0.81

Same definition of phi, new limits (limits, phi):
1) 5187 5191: -1.56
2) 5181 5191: -1.01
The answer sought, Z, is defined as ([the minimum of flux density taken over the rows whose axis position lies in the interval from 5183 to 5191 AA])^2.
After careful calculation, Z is 5.0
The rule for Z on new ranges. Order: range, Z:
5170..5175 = 8.8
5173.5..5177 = 6.5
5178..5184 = 5.4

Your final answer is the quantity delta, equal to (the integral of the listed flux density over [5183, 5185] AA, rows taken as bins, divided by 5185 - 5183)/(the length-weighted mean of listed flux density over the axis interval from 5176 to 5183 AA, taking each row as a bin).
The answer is 0.85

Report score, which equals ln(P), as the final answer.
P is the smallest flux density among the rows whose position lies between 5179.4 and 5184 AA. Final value 0.85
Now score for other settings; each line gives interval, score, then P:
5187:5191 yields 0.81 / 2.247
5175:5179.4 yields 0.94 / 2.553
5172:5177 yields 0.94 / 2.553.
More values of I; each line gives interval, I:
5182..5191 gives 0.78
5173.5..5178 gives 0.74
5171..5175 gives 0.60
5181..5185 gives 0.85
